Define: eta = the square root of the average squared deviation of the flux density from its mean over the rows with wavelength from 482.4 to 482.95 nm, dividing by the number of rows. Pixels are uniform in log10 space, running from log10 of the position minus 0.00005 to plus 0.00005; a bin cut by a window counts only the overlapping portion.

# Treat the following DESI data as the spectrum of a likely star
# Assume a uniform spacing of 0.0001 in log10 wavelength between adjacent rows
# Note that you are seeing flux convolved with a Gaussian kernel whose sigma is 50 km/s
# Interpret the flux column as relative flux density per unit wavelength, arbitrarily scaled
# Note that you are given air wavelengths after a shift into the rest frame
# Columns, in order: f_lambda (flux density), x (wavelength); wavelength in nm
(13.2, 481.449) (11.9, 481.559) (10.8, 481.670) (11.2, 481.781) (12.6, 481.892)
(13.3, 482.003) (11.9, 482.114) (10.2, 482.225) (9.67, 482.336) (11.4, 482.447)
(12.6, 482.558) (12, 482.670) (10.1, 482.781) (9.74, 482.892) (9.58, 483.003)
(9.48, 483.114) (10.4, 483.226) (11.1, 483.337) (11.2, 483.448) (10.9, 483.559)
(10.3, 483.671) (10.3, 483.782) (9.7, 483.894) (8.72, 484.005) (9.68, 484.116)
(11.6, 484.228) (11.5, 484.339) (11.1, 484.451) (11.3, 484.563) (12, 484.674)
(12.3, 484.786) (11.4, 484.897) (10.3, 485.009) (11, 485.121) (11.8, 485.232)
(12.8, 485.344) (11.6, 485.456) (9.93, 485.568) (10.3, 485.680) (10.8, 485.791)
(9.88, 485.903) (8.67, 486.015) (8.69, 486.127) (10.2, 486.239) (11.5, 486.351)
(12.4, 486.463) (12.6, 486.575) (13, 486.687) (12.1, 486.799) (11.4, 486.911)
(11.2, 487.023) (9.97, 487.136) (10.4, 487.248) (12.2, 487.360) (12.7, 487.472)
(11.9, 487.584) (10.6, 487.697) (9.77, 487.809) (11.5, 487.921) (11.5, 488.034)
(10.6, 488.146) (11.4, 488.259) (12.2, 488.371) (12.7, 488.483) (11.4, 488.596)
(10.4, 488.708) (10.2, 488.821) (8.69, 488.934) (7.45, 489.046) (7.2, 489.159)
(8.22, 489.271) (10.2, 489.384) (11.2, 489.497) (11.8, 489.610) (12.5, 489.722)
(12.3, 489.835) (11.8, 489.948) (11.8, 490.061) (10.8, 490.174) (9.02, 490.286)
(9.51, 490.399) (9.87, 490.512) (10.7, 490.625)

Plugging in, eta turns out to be 1.09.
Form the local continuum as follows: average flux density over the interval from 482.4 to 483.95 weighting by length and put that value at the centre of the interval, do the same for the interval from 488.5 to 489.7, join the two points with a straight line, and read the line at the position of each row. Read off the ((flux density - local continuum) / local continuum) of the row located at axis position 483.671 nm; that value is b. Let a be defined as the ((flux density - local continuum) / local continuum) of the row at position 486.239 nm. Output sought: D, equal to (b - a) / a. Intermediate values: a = 0.00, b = -0.02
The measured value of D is 9.1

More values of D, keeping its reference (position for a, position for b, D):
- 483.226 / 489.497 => -8.0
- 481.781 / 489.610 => 4.6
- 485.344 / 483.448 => -0.8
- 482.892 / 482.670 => -2.4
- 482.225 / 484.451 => -2.2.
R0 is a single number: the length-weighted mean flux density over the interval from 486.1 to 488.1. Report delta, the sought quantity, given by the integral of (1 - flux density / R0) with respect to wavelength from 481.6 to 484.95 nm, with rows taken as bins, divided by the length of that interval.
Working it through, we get 0.04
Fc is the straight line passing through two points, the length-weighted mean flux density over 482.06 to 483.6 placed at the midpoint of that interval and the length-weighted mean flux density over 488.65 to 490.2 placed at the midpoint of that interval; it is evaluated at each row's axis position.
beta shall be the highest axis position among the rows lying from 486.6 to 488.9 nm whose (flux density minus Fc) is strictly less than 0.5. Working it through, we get 488.821 nm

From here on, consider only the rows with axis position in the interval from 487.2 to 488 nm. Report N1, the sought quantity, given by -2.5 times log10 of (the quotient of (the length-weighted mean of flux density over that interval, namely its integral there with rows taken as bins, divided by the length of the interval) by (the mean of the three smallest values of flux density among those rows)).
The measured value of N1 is -0.11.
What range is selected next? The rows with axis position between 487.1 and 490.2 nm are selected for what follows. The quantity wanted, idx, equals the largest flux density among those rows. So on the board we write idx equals 12.7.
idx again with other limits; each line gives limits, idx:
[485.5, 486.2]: 10.8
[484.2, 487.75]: 13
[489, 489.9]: 12.5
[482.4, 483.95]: 12.6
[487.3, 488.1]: 12.7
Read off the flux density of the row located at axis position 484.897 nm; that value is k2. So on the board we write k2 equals 11.4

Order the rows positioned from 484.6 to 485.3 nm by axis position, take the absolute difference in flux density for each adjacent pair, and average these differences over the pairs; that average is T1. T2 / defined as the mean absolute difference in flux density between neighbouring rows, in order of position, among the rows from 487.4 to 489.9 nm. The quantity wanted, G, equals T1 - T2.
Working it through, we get -0.13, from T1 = 0.76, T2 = 0.89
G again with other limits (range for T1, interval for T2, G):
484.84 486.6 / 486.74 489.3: 0.03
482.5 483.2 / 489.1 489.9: -0.29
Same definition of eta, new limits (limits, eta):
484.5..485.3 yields 0.62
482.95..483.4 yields 0.66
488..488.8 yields 0.75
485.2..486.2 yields 1.32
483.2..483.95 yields 0.50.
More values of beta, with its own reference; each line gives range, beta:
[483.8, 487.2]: 487.136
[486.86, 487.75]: 487.697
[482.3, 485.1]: 485.009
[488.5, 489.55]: 489.384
